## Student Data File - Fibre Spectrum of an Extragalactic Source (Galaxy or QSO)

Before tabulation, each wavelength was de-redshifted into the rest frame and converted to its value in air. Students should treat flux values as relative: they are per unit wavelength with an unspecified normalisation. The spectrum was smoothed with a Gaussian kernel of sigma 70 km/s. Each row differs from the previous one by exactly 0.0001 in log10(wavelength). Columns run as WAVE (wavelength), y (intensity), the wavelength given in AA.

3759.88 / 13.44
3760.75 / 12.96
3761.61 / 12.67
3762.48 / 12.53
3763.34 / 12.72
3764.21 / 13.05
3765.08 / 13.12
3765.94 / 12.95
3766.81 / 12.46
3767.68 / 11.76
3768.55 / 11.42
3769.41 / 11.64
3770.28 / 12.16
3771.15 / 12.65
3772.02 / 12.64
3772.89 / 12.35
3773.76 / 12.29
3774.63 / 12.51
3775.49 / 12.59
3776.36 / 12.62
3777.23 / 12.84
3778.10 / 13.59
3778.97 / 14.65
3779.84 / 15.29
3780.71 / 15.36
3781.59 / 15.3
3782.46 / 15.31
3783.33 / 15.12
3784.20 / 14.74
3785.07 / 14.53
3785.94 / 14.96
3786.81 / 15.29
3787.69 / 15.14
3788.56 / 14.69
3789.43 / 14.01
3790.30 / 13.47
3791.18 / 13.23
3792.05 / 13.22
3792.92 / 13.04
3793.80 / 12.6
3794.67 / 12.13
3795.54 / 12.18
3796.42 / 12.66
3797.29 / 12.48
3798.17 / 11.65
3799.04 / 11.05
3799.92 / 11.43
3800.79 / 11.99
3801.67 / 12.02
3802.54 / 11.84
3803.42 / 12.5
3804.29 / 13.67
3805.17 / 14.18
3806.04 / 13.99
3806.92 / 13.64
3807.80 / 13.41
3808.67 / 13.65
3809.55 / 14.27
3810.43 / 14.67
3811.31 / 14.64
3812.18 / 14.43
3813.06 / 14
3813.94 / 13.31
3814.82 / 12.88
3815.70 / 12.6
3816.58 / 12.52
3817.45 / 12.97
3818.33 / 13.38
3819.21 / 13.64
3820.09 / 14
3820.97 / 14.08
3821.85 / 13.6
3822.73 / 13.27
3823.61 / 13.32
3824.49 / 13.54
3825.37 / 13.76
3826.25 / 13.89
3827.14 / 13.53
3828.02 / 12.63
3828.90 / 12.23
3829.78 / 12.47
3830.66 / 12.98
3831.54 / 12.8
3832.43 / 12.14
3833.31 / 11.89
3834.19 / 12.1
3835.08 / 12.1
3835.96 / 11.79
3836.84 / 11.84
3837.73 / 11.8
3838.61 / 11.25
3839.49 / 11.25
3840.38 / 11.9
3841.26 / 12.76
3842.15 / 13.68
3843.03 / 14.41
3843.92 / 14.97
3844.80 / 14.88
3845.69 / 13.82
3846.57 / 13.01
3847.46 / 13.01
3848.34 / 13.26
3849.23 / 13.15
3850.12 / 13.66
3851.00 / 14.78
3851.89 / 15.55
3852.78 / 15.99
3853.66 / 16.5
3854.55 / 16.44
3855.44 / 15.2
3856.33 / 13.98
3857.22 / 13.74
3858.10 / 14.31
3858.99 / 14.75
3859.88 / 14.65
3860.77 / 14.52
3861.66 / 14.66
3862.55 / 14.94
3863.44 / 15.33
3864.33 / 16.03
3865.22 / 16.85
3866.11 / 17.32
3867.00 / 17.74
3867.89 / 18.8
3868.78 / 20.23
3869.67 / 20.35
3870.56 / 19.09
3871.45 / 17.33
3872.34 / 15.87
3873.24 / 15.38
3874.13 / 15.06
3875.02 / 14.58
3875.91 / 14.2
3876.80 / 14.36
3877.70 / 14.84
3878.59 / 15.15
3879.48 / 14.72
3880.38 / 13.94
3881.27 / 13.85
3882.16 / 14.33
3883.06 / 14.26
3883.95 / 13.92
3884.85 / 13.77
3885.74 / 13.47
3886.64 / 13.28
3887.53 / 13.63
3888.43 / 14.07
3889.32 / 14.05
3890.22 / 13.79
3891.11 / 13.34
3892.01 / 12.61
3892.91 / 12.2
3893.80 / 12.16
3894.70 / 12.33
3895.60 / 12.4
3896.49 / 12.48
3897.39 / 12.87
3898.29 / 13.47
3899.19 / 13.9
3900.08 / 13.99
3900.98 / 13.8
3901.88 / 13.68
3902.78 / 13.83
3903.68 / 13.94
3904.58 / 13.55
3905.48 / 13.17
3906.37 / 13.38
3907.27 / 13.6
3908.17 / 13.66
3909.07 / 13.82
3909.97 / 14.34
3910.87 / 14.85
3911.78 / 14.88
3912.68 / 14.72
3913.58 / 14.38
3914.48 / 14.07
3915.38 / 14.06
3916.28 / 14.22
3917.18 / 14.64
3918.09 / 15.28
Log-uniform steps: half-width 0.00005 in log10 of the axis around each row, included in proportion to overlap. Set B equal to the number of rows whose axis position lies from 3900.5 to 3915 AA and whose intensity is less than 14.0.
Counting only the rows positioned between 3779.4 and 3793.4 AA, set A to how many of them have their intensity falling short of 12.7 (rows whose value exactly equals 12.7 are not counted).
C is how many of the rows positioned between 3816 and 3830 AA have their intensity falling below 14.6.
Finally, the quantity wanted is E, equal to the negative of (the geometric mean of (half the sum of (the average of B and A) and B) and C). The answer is -11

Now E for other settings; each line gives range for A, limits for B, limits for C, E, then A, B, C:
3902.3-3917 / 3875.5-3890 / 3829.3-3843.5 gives -9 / 0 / 7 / 16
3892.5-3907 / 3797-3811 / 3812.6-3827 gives -13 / 5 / 13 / 16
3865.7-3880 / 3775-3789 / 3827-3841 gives -7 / 0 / 4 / 16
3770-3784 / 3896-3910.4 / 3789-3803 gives -15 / 8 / 15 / 16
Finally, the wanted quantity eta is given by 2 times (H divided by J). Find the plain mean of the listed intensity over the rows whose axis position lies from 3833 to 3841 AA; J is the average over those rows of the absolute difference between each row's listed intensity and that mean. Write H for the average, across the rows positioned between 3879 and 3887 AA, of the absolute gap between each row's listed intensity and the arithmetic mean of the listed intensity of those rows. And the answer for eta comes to 3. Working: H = 0.33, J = 0.2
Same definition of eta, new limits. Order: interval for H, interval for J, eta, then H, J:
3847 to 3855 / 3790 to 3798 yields 6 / 1.28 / 0.4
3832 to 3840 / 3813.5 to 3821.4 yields 1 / 0.24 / 0.5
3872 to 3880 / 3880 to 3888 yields 3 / 0.41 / 0.3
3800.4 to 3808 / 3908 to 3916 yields 5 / 0.83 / 0.4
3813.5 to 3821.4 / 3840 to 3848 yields 1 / 0.46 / 0.8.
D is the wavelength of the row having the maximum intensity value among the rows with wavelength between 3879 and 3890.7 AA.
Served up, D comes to 3879.48 AA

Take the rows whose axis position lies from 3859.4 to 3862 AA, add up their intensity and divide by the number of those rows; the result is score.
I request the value 14.6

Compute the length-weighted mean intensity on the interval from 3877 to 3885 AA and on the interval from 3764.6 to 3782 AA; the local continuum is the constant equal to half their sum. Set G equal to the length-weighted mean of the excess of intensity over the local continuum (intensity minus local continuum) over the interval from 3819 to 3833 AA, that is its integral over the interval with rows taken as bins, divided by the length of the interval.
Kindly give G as -0.4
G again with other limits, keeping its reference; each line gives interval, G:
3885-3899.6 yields -0.5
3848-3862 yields 1.0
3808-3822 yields 0.0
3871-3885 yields 1.1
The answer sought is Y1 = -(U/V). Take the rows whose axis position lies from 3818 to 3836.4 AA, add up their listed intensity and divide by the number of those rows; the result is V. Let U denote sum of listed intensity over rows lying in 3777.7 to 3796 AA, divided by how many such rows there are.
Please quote -1.09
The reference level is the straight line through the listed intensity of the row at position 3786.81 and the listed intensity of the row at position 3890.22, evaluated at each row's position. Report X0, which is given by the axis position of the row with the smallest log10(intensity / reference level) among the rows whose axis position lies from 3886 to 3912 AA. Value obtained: 3893.80 AA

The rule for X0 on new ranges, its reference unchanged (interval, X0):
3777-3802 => 3799.04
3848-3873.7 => 3849.23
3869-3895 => 3893.80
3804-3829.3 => 3828.90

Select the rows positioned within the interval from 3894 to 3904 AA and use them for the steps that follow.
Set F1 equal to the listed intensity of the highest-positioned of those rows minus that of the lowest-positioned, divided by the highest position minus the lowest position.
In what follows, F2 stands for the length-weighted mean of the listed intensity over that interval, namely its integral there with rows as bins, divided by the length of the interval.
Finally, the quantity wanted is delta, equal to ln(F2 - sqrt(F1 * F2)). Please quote 2.46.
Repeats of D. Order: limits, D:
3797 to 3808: 3805.17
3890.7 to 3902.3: 3900.08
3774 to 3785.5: 3780.71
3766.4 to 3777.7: 3777.23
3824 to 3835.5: 3826.25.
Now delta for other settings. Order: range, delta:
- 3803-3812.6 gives 2.50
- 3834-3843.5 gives 2.35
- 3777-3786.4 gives 2.55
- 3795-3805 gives 2.37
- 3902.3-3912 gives 2.53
